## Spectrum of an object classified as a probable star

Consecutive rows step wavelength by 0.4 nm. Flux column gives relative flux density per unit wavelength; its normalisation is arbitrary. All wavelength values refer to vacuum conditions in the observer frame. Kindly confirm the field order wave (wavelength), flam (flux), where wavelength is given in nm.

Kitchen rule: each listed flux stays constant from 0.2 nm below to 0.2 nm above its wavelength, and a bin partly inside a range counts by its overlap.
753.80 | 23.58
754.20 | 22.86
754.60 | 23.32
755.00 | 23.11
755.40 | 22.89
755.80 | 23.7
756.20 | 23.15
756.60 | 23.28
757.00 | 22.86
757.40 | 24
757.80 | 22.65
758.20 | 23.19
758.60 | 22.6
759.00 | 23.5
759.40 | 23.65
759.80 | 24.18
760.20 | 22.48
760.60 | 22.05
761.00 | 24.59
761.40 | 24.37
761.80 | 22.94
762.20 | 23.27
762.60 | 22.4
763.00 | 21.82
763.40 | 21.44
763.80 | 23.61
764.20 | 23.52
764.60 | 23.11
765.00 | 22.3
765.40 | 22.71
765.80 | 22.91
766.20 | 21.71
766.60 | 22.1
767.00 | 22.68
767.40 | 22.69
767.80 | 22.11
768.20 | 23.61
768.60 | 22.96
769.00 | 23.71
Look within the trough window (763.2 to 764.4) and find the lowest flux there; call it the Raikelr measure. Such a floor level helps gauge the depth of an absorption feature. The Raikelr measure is 21.44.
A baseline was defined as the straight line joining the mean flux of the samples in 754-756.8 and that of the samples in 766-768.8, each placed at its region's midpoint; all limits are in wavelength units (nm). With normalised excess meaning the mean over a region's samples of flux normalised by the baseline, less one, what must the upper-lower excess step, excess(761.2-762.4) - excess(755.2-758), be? 0.026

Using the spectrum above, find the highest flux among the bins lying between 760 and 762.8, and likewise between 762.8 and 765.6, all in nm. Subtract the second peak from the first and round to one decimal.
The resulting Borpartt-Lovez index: 1.0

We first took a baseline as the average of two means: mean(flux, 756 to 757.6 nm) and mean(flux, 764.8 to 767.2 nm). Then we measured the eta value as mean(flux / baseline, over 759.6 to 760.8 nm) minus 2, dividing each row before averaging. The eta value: -1.00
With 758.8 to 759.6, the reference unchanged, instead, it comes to -0.97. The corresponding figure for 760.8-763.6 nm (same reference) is -1.00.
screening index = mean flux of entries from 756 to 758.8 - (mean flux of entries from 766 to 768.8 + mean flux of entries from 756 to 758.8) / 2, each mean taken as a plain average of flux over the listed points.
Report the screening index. 0.28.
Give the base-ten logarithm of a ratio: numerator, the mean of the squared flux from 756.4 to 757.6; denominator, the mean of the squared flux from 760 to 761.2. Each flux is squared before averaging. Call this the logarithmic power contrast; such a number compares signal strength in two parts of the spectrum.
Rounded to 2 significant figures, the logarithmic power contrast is 0.012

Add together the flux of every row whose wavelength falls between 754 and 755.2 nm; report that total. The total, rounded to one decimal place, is 69.3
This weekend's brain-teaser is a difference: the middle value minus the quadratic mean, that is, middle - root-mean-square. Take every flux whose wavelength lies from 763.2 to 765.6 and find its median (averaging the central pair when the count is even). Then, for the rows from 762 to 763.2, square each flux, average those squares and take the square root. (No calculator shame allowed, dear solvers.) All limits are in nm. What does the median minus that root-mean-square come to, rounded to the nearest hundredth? 0.41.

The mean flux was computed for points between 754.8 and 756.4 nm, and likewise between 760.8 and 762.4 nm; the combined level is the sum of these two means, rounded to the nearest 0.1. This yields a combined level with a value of 47.0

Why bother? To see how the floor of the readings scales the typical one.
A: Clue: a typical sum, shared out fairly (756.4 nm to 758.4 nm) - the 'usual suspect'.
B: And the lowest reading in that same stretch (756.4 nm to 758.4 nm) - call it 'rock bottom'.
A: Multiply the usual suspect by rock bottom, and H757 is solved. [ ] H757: 525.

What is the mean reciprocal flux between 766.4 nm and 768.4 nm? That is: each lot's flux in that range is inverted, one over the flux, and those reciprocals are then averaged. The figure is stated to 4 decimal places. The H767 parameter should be 0.0442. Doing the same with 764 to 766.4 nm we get 0.0441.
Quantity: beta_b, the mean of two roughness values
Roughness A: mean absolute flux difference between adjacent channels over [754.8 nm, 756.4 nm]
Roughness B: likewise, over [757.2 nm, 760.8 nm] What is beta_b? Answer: 0.65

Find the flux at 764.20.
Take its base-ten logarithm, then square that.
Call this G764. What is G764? 1.88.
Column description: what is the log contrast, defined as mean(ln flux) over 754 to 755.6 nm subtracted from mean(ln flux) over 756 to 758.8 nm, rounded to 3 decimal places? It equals 0.002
